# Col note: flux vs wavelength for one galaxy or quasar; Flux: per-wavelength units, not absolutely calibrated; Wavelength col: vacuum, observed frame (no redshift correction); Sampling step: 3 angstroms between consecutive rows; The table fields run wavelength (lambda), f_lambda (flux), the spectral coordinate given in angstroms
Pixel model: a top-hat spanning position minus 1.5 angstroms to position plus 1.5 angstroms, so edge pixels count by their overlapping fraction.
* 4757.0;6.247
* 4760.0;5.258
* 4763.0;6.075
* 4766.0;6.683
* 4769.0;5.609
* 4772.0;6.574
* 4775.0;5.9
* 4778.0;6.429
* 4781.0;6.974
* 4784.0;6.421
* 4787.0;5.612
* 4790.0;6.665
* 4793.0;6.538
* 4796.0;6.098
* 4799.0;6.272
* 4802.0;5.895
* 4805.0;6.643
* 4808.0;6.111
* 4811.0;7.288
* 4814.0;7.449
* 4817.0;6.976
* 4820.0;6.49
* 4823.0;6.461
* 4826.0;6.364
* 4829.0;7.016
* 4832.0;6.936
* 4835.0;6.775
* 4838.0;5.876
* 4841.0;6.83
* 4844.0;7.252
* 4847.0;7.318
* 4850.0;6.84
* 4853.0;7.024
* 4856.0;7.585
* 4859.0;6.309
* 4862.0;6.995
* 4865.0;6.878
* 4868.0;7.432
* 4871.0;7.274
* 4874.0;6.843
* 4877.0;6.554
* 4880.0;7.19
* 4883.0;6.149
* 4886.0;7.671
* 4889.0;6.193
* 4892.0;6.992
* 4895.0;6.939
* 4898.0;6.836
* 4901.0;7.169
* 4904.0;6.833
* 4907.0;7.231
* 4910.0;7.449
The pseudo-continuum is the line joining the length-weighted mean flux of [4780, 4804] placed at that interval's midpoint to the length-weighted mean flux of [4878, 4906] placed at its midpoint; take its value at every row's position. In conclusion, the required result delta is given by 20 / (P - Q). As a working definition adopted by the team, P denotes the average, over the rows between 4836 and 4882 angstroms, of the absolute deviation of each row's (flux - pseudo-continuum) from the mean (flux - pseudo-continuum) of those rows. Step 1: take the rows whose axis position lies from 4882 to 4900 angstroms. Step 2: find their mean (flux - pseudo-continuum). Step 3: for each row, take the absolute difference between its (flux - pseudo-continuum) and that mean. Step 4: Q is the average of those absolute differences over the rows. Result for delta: -266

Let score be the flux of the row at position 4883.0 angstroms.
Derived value 6.149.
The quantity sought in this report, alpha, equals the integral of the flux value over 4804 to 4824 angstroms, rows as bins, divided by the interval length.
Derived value 6.79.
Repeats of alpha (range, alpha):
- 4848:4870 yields 7.02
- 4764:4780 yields 6.26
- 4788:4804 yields 6.28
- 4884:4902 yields 6.94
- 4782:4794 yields 6.33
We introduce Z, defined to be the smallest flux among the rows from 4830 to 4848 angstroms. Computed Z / 5.876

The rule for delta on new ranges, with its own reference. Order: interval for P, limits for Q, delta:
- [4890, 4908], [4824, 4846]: -97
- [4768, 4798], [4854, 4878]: 729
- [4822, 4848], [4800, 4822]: -160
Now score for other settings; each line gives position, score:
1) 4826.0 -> 6.364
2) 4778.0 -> 6.429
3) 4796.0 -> 6.098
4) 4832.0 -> 6.936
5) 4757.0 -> 6.247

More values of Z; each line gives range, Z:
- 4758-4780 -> 5.258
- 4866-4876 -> 6.843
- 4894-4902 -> 6.836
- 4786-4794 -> 5.612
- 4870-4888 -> 6.149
